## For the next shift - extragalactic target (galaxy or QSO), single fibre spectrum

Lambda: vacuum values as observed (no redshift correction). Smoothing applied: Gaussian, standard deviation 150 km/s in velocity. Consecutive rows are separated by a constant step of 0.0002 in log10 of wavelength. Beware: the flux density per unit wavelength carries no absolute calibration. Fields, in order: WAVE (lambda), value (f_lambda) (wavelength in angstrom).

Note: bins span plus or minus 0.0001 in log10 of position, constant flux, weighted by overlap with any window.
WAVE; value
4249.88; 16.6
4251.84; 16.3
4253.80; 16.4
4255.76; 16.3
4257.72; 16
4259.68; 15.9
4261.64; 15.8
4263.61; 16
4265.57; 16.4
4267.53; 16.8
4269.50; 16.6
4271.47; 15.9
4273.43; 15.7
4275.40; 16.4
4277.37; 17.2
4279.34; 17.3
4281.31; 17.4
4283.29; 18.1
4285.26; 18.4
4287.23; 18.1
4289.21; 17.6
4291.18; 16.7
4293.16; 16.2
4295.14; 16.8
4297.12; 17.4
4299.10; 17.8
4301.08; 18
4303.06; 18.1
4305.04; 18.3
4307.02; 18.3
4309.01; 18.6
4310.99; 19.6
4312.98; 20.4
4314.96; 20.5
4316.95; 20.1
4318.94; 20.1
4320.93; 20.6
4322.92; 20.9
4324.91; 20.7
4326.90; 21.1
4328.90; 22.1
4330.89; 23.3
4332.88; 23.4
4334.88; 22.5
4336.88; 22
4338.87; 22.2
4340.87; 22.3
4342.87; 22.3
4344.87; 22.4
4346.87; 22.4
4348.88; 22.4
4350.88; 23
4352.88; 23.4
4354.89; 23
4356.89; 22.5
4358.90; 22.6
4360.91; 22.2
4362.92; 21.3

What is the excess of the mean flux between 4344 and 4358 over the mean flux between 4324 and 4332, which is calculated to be 1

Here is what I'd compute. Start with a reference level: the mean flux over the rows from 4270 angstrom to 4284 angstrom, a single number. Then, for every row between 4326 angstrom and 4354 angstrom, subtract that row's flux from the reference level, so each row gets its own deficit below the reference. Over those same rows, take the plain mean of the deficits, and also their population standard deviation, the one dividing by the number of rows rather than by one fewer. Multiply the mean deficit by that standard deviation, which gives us -3.4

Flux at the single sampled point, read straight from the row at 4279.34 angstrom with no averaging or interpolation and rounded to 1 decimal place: 17.3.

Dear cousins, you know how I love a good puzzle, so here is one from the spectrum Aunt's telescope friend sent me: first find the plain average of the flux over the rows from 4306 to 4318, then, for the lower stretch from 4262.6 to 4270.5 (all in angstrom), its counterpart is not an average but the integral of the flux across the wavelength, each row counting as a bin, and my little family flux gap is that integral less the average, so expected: 110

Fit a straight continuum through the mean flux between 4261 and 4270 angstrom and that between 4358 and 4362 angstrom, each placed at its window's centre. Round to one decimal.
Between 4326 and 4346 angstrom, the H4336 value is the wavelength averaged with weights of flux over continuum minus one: 4334.7 angstrom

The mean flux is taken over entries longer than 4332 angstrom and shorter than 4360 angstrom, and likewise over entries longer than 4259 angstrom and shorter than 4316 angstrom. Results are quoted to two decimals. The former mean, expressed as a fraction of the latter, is 1.29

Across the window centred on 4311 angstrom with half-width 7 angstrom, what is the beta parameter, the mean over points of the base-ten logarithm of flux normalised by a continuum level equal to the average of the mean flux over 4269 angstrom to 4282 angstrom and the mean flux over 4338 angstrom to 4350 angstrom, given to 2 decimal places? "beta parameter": 0.00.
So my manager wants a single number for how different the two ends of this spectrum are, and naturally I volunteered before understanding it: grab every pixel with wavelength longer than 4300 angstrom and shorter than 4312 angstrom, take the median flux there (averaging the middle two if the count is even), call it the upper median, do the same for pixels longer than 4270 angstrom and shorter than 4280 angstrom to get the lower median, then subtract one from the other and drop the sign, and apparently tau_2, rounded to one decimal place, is 1.9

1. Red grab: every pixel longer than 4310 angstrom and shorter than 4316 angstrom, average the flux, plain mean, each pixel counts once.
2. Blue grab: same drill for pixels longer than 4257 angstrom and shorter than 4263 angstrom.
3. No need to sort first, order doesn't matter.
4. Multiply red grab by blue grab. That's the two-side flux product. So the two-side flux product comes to 321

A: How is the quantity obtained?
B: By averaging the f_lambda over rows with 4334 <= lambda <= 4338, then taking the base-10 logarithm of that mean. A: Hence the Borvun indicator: 1.35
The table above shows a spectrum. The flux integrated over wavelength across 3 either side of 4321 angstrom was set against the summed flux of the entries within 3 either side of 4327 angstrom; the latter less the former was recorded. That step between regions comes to -59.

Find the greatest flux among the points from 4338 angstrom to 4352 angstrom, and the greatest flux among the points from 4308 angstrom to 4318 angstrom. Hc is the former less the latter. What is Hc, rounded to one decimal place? 2.5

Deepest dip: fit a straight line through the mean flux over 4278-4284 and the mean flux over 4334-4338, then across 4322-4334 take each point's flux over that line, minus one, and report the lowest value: -0.029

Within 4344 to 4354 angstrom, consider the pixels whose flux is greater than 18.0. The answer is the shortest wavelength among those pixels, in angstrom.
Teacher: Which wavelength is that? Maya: 4344.87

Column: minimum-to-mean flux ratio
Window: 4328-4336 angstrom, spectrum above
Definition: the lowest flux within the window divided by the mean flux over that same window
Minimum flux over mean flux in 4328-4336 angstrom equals 0.968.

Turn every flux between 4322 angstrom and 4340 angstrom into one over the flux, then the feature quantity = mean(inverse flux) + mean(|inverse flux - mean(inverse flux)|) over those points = 0.047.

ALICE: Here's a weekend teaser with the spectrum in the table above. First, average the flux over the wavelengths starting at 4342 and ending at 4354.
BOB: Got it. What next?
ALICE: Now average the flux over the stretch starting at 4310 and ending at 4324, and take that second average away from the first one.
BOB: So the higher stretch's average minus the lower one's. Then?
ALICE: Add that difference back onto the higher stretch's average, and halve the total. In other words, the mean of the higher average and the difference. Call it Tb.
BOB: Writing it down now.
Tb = 12.5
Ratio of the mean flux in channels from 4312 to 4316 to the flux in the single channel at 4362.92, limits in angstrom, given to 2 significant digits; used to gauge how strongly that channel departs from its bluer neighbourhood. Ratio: 0.96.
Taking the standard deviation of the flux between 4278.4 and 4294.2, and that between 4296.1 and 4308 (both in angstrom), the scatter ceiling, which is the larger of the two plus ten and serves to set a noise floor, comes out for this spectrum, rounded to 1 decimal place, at 10.7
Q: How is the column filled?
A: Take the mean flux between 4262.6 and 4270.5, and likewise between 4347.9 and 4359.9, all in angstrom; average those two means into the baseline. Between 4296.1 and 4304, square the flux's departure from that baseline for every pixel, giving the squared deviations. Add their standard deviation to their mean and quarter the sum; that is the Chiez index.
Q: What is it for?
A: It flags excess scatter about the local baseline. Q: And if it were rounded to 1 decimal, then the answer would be 1.1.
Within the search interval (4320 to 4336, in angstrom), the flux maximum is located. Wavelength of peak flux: 4332.88 angstrom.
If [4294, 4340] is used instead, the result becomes 4332.88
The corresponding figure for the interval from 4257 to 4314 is 4312.98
